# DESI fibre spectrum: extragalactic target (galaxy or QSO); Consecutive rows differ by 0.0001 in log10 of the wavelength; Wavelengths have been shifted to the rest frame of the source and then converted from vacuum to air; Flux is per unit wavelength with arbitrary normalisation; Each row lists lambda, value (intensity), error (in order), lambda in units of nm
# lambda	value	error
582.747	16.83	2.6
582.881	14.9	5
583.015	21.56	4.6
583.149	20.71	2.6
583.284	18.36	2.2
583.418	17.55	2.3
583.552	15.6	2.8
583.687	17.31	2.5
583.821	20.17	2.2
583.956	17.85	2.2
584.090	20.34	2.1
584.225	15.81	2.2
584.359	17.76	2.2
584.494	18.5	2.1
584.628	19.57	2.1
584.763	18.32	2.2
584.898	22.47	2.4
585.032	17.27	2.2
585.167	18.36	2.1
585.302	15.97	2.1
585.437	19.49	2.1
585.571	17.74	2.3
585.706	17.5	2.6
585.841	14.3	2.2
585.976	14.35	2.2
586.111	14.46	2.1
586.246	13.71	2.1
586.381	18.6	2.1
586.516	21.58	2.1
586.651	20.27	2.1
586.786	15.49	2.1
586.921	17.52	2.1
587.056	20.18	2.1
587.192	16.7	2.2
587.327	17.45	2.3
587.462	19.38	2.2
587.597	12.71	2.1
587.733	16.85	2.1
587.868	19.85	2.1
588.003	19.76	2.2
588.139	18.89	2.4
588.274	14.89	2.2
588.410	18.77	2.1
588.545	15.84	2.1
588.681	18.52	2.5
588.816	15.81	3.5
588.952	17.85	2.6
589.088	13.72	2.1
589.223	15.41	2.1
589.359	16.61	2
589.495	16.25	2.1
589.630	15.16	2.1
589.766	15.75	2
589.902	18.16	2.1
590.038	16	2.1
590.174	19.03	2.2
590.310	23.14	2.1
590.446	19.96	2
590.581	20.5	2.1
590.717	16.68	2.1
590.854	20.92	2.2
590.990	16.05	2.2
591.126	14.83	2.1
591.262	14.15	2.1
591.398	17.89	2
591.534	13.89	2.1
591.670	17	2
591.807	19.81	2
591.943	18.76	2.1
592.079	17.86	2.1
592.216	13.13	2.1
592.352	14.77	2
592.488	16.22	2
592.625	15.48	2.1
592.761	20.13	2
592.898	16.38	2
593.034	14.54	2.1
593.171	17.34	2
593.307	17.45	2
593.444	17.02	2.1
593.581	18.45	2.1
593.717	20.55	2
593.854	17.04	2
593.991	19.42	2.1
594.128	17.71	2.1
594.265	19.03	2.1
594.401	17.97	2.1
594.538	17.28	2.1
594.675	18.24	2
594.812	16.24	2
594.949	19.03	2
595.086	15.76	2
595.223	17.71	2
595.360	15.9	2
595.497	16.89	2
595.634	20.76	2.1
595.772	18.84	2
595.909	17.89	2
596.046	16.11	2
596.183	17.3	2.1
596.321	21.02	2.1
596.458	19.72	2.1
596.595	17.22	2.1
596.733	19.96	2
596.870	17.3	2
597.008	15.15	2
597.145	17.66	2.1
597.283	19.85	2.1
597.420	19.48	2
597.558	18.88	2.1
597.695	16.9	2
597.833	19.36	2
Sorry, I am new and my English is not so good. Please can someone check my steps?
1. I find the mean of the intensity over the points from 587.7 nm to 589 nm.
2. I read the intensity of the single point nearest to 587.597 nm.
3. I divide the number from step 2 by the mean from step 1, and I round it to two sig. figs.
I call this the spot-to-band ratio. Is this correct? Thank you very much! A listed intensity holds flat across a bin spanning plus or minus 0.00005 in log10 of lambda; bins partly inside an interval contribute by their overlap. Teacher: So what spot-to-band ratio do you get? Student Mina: 0.72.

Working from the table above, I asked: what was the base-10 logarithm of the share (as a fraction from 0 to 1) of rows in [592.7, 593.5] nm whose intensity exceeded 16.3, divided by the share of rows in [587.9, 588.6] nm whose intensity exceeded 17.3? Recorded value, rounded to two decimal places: 0.14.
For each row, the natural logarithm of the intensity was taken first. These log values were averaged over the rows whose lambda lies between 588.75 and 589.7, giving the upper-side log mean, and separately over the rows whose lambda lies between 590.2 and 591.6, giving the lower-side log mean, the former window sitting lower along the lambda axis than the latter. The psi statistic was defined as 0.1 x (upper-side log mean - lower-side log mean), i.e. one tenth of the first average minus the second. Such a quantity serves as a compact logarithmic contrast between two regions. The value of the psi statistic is -0.011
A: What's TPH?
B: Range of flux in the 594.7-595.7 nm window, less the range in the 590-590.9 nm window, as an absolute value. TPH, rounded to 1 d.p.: 2.1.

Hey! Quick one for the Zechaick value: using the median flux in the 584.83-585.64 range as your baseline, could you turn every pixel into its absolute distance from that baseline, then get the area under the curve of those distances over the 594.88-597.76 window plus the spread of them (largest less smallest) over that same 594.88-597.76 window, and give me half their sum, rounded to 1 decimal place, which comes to 3.5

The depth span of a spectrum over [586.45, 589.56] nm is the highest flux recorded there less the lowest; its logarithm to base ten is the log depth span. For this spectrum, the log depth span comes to 0.95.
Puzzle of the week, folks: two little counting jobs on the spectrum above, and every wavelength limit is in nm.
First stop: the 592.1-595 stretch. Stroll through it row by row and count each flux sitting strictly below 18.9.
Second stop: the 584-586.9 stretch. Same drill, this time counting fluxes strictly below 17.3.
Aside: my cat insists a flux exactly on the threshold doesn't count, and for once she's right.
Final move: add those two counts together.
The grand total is 24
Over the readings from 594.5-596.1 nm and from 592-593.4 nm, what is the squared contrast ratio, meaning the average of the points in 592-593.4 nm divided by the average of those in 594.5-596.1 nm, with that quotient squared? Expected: 0.87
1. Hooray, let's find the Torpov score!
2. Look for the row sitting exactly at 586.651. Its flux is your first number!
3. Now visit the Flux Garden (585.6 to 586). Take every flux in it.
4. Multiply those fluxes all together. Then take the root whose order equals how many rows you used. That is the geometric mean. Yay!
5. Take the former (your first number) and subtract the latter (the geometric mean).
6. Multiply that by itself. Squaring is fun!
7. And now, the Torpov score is 24.6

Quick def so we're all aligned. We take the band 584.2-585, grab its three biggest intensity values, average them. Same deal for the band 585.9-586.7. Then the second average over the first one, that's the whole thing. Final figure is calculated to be 1.00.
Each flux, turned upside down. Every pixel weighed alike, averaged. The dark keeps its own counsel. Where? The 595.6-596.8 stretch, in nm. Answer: 0.054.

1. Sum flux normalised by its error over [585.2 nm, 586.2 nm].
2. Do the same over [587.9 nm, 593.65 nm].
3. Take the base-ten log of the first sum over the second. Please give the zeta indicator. -0.82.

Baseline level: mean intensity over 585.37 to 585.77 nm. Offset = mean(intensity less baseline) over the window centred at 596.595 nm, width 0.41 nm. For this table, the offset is 1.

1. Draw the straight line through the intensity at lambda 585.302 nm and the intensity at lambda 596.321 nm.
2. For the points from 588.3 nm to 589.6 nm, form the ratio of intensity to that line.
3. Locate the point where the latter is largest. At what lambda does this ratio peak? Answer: 588.410 nm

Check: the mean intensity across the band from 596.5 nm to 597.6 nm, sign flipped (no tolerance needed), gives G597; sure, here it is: -18.2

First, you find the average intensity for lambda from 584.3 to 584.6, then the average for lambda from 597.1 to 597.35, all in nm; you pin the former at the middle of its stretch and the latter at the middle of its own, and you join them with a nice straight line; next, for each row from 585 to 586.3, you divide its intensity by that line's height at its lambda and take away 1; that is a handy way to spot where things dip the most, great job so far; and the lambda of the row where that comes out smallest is 586.246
